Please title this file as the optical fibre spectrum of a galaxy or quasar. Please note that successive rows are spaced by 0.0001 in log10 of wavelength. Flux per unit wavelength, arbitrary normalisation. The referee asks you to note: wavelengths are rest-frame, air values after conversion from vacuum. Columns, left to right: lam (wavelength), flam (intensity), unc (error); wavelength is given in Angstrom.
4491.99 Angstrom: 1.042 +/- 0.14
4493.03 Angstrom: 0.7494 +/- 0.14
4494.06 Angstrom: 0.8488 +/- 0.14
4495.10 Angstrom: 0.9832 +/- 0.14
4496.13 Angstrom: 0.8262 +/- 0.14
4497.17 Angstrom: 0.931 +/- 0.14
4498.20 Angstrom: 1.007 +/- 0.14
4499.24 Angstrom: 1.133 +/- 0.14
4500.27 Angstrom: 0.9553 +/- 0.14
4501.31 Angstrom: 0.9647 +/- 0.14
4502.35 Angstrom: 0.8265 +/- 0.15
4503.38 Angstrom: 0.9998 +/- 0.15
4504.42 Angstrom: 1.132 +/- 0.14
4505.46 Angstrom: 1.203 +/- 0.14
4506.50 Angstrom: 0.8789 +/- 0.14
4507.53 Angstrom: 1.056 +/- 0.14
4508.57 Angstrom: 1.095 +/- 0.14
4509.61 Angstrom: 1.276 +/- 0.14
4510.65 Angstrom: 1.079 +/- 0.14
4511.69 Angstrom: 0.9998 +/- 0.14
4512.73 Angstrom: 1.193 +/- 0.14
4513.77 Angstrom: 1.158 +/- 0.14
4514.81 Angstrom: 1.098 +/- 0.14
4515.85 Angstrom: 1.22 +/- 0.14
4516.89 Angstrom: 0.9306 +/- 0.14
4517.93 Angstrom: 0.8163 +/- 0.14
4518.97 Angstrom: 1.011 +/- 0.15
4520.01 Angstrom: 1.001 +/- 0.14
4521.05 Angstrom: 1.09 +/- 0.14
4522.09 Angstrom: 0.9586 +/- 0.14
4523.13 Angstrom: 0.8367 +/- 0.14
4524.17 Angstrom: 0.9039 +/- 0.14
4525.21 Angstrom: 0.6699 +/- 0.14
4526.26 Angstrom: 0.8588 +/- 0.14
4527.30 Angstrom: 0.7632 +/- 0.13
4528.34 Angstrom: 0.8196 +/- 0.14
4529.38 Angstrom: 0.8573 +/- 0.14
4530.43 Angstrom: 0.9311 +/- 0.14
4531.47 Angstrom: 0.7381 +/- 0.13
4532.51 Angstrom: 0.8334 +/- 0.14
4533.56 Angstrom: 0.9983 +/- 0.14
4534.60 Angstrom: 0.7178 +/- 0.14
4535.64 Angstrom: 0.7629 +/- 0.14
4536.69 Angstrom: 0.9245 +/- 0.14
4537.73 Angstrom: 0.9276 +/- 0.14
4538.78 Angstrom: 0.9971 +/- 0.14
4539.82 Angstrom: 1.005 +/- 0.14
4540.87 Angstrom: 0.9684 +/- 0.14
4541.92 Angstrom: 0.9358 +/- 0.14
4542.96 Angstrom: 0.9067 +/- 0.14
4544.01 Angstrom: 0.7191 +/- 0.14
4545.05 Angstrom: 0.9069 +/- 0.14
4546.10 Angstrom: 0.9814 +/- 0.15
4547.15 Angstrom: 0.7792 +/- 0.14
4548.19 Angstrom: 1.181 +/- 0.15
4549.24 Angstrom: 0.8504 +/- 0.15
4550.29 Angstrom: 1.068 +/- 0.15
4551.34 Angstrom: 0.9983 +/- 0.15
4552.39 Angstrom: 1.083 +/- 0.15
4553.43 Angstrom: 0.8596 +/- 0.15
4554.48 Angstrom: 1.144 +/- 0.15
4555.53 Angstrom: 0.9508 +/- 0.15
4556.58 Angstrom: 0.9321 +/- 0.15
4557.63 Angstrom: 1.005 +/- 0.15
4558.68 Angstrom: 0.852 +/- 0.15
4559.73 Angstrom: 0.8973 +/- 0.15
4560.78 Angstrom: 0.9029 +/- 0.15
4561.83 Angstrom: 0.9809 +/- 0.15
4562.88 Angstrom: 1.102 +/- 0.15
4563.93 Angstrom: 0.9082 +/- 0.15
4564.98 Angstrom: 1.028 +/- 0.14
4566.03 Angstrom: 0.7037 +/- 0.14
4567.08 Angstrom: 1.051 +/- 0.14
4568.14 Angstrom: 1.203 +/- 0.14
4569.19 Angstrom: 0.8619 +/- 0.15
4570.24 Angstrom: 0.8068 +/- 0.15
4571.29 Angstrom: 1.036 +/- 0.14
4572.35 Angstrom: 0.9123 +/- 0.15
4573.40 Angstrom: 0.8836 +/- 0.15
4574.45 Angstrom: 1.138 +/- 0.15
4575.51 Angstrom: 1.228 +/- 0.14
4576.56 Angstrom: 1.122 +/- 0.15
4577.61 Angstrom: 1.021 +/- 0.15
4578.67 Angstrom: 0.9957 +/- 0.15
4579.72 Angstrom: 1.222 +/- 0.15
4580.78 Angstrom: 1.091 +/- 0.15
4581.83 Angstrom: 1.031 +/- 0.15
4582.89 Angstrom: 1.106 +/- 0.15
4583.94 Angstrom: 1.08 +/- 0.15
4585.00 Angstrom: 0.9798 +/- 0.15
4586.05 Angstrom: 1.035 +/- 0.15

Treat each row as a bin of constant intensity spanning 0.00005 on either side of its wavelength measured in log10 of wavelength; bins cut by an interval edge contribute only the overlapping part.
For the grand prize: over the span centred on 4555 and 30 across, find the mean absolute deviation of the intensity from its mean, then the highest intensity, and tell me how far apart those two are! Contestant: 1.11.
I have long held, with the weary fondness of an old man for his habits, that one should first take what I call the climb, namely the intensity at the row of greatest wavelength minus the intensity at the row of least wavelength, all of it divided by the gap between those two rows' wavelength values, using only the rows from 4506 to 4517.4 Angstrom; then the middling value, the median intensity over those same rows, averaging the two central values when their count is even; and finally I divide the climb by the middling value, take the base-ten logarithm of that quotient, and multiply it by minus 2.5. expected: 5.9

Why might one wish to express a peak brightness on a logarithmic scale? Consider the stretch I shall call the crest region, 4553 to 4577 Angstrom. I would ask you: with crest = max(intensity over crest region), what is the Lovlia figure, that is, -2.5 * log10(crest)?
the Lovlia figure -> -0.223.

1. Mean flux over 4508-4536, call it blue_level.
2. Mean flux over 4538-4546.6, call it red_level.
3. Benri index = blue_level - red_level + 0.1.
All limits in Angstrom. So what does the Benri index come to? 0.12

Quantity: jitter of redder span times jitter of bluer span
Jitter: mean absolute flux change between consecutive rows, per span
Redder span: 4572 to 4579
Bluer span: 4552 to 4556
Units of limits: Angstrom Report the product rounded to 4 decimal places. 0.0236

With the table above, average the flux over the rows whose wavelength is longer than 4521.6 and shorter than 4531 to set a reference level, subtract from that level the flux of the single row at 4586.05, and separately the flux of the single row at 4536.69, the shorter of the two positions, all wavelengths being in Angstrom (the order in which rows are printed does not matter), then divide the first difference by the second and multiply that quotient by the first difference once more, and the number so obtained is -0.45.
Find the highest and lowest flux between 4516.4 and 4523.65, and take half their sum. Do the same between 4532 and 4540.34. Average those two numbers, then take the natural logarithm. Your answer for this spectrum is -0.097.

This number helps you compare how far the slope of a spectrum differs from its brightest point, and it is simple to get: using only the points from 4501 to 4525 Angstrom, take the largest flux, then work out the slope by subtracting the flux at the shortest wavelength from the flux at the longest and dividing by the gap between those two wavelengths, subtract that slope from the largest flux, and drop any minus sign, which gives 1.28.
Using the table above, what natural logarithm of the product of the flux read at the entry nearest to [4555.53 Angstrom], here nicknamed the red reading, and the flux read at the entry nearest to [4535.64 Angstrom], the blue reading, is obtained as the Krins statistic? -0.32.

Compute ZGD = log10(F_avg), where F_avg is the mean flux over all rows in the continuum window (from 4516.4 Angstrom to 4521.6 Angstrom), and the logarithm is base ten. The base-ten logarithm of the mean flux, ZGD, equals -0.013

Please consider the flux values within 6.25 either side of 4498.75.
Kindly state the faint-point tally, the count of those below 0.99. 8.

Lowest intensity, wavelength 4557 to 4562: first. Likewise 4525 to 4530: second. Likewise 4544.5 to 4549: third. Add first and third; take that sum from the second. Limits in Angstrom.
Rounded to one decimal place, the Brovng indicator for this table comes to -1.0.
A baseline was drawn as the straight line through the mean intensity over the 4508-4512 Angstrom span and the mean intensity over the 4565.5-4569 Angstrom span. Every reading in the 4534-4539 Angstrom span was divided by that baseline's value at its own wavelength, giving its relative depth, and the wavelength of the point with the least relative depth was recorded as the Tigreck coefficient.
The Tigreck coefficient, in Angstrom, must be 4534.60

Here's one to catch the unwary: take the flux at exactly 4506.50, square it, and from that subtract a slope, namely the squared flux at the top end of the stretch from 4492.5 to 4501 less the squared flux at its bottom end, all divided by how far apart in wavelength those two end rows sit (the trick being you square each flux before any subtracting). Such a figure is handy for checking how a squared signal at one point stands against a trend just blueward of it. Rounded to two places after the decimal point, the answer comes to 0.72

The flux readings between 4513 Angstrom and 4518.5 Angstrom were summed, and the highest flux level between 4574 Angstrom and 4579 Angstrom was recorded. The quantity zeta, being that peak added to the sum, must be 6.45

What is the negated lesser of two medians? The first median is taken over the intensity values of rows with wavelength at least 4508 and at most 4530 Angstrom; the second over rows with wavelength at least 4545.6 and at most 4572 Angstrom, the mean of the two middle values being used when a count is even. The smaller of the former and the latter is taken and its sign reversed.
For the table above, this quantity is -0.981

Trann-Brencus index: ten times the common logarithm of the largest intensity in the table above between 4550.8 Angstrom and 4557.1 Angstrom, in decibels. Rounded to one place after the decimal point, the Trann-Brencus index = 0.6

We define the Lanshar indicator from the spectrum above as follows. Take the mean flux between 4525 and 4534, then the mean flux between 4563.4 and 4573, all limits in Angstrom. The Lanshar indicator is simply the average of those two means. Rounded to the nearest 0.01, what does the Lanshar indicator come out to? 0.89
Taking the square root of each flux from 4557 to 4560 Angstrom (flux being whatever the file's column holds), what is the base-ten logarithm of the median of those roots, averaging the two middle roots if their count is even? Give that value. -0.024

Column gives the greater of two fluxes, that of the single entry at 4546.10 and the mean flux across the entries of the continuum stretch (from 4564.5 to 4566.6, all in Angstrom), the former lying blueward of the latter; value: 0.98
